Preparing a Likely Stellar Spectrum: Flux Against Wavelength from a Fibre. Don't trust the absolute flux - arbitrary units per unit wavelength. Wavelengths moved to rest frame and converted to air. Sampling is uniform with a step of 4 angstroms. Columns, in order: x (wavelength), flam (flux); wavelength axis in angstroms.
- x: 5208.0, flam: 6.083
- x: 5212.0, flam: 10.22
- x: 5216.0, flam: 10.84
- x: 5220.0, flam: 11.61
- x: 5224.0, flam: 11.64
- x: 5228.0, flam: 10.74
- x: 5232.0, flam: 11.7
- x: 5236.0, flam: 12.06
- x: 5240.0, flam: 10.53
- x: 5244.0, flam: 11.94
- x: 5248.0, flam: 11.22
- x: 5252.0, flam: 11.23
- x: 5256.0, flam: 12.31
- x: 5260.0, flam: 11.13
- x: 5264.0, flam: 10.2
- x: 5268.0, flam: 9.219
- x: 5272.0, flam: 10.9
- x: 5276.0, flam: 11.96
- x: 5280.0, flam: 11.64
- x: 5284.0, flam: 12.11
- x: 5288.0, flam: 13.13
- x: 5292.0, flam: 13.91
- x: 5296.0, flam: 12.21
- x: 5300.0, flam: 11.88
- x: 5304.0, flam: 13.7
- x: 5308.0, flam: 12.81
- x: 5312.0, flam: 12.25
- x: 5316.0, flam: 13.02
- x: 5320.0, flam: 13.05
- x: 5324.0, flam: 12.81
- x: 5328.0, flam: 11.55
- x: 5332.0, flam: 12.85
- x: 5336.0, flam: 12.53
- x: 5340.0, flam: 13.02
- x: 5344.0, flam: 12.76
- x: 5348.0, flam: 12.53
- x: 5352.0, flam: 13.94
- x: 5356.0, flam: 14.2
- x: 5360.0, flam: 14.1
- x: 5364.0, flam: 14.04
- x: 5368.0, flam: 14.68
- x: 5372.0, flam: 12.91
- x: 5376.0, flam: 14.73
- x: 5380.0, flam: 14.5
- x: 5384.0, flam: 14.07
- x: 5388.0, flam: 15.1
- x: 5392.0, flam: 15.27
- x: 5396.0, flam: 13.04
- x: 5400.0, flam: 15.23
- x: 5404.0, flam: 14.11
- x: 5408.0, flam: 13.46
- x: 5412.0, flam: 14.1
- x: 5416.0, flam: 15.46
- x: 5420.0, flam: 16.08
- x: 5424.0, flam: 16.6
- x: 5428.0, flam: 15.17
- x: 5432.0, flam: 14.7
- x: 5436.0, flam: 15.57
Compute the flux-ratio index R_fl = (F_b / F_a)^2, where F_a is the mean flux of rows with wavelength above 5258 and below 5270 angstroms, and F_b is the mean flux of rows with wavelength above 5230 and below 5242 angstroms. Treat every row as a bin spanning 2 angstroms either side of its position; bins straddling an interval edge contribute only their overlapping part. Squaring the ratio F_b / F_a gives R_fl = 1.3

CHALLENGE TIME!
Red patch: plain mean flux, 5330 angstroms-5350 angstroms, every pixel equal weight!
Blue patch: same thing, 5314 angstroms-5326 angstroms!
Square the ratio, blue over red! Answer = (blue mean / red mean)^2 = 1.04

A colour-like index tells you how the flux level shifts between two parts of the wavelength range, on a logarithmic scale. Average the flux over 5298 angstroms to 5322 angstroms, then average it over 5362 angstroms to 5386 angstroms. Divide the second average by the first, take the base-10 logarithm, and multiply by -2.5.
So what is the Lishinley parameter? -0.11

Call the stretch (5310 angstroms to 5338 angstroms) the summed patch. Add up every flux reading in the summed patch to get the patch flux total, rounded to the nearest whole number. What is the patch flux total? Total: 88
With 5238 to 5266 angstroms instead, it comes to 79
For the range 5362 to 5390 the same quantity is 100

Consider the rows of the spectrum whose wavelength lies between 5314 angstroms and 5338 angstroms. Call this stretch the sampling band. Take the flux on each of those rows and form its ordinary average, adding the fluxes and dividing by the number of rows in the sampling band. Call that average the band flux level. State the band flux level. 12.6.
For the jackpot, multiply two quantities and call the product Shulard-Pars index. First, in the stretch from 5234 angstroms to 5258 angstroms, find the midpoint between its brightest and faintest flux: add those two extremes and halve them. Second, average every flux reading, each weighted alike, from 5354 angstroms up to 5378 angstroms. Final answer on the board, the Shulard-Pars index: 161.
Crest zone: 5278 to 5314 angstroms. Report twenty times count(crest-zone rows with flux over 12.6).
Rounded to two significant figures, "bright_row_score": 80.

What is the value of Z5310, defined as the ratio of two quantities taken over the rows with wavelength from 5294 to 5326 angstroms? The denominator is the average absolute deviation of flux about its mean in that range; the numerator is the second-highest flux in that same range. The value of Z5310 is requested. 29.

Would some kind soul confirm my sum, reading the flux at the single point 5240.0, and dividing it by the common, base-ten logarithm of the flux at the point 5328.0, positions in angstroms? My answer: 9.9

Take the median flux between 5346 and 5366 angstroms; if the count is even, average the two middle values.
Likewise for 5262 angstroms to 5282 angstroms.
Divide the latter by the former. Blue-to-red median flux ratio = 0.776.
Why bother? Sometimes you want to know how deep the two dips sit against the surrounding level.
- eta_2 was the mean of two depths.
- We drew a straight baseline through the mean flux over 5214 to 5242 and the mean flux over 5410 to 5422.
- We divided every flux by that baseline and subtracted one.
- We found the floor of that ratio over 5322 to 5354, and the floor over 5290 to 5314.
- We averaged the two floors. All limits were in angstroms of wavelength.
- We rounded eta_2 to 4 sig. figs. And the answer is -0.1044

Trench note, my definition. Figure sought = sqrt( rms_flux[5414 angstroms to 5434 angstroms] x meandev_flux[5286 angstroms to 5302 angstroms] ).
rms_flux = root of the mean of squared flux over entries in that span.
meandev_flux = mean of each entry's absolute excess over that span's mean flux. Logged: 3.4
